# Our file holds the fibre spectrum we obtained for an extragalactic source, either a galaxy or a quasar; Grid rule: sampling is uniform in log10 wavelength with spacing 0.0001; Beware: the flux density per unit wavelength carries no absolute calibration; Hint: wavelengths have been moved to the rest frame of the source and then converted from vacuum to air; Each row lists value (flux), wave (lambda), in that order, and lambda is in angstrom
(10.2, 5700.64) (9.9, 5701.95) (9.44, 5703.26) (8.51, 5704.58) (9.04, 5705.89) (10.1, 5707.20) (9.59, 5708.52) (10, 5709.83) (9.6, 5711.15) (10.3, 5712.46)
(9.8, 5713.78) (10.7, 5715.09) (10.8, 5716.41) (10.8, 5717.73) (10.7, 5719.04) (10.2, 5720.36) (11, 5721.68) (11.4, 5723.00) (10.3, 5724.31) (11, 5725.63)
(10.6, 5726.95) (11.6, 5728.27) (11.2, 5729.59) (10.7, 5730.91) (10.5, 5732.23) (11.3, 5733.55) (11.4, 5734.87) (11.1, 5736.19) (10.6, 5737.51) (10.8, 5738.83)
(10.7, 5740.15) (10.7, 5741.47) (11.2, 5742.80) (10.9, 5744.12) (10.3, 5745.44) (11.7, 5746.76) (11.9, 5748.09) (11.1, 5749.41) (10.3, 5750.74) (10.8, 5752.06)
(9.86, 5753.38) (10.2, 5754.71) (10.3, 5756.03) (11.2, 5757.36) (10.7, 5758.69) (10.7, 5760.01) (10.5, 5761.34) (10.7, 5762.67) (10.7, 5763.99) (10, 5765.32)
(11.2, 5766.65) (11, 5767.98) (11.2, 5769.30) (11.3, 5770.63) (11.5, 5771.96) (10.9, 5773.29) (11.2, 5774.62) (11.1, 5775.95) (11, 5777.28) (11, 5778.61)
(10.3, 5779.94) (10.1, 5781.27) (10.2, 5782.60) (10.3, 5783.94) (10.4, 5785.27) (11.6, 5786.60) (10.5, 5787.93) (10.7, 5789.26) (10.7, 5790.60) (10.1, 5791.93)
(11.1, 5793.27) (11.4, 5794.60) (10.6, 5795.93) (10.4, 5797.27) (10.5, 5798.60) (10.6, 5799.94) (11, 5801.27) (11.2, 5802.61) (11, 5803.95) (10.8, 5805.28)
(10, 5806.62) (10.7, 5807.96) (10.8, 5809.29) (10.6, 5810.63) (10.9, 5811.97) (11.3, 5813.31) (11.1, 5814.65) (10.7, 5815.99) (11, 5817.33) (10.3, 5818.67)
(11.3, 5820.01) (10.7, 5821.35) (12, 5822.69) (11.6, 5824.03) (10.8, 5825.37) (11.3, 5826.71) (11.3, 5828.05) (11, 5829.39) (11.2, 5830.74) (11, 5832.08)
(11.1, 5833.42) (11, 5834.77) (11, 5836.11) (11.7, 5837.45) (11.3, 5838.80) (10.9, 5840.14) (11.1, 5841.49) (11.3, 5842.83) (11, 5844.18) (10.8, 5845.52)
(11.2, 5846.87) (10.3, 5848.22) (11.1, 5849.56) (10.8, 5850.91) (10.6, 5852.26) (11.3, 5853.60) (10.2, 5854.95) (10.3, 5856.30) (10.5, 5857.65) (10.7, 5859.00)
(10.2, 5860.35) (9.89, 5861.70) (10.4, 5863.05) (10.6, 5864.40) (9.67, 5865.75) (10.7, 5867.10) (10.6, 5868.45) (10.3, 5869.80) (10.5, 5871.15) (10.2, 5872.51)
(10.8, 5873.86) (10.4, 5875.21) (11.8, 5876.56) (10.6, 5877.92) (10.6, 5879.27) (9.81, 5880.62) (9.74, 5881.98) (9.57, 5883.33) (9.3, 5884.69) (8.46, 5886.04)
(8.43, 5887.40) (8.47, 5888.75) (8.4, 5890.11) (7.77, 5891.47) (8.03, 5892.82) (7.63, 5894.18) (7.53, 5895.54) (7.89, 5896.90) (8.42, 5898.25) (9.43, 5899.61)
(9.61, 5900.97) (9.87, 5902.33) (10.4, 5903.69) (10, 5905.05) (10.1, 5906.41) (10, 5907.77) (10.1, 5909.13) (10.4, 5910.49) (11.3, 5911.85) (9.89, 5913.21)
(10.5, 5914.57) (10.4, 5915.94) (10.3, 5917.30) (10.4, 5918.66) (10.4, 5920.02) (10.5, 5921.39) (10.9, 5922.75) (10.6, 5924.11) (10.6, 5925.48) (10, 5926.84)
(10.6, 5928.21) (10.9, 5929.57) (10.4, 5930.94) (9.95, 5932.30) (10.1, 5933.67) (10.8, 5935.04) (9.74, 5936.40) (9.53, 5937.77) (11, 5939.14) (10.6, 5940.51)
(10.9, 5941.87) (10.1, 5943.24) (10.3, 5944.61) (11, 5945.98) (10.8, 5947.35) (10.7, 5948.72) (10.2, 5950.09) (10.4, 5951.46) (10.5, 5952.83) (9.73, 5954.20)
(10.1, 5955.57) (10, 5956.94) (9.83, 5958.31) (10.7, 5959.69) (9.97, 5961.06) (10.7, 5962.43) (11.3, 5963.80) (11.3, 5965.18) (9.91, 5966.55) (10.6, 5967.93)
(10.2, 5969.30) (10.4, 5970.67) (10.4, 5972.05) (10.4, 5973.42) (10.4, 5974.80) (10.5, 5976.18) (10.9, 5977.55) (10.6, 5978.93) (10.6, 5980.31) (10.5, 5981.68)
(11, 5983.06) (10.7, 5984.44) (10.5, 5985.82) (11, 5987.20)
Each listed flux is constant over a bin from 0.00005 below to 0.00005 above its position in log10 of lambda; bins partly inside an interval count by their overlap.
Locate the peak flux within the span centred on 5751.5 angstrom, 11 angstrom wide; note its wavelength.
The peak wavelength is 5748.09 angstrom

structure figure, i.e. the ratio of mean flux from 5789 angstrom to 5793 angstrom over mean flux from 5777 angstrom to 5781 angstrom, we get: 0.98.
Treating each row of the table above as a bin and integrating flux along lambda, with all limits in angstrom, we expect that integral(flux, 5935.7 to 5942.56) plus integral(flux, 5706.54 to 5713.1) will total 136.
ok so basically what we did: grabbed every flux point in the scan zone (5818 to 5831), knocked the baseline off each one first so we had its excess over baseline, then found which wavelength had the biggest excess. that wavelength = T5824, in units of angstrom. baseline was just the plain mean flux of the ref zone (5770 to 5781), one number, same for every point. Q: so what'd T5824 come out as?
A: 5822.69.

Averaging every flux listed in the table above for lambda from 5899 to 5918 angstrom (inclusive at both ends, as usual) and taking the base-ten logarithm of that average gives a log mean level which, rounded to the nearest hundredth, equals 1.01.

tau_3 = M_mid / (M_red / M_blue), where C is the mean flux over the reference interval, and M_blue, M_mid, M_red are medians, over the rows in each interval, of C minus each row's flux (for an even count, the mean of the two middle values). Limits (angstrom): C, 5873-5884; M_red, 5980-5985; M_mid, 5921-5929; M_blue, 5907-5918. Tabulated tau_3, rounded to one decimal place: 0.1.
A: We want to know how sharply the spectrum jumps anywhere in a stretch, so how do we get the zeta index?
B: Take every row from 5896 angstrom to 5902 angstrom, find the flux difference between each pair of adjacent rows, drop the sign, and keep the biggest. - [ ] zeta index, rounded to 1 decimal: 1.0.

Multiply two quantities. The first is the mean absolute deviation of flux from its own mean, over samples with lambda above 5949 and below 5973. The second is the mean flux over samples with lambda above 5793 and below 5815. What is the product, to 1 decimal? 3.8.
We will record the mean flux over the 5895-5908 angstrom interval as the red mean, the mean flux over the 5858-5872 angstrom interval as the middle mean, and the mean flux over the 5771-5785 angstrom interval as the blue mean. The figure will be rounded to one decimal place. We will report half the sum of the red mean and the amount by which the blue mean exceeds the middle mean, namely 4.9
